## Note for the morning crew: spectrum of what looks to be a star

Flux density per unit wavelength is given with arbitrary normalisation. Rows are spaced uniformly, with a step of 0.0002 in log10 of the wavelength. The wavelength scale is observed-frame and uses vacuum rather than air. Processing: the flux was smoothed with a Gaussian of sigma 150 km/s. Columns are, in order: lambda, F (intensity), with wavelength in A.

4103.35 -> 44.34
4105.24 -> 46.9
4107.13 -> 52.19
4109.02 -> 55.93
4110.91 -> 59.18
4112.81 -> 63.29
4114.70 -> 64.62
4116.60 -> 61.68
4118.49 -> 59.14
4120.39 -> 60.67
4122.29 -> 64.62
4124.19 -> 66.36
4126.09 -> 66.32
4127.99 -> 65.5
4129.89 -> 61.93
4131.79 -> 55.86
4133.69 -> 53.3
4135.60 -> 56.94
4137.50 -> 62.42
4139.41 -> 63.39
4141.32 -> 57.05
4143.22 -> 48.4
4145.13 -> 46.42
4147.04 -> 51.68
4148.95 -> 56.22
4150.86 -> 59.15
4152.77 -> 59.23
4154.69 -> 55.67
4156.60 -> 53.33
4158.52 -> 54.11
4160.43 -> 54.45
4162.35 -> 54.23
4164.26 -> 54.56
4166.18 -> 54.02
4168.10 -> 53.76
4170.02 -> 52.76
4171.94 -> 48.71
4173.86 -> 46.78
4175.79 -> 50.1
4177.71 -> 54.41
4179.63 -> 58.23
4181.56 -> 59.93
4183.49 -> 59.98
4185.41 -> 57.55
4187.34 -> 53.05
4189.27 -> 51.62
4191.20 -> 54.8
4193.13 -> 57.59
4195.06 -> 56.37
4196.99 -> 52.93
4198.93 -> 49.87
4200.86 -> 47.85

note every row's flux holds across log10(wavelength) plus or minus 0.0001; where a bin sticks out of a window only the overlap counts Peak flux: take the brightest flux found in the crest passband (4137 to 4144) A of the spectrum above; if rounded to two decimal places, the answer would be 63.39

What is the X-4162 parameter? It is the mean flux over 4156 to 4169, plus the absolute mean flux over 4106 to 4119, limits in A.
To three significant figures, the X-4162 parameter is 113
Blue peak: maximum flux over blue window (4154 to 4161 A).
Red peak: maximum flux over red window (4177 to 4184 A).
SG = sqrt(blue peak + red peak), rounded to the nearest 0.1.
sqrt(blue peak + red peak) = 10.8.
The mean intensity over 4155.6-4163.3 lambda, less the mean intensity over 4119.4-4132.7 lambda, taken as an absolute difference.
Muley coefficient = 9.0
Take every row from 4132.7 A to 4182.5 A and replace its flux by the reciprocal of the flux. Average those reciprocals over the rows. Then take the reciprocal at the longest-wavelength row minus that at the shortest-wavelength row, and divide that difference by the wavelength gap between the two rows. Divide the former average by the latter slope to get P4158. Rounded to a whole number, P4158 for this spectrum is -425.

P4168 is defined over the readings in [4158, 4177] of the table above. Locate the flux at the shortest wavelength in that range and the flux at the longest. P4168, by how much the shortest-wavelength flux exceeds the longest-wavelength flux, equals 4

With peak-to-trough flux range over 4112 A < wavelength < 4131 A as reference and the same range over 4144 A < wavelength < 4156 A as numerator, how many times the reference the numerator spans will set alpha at 1.8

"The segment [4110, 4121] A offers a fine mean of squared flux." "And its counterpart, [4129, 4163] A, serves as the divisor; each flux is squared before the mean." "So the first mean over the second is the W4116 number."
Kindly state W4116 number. 1.21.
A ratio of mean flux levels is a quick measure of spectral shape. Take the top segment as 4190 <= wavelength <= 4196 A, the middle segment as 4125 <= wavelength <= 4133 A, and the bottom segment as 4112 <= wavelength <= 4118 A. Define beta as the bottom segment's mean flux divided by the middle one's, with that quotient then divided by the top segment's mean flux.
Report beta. 0.0180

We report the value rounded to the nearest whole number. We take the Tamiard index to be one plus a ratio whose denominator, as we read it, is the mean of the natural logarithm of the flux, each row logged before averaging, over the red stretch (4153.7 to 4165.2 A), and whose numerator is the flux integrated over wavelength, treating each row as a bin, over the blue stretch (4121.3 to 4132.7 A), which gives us 182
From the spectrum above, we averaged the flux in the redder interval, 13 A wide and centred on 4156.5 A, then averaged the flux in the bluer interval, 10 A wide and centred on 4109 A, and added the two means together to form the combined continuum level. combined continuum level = 111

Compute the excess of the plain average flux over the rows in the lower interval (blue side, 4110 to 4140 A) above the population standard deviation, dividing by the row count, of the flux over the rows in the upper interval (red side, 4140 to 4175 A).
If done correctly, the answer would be 57.9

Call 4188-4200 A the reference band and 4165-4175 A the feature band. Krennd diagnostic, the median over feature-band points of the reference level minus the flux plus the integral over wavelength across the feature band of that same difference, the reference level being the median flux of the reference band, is 27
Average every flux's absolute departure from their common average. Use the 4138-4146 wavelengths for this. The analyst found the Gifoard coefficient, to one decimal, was 6.4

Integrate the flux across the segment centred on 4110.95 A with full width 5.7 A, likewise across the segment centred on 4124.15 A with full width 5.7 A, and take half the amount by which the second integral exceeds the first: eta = 18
